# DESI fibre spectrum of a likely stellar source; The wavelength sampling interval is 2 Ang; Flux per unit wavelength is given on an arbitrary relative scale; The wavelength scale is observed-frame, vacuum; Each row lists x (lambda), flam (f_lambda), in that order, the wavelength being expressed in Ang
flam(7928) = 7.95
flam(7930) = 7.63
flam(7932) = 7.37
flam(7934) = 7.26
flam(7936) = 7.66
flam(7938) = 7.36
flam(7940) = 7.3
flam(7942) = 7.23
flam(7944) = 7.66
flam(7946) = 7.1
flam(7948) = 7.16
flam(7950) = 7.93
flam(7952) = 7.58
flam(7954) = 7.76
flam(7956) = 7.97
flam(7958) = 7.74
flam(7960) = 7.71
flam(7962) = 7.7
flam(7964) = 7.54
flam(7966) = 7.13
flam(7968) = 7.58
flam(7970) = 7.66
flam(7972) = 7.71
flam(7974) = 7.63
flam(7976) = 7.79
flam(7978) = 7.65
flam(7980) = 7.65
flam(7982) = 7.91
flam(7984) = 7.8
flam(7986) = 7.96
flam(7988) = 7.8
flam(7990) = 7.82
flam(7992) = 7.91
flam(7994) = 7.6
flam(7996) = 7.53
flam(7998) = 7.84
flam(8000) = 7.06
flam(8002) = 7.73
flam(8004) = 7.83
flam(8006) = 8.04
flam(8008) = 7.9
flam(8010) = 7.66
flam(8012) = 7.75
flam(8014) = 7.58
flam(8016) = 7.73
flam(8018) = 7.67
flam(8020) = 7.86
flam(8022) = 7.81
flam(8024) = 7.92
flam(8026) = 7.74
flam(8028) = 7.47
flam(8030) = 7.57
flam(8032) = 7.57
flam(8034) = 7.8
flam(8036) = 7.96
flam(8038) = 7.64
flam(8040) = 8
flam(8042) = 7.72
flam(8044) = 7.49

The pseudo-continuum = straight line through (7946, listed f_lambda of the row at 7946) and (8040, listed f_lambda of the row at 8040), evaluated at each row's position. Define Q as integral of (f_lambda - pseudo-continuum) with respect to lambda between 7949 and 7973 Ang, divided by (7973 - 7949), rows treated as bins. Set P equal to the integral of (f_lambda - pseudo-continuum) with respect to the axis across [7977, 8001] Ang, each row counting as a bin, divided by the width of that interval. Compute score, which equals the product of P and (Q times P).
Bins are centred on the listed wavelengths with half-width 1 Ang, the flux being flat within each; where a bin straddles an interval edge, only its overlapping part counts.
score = 0.017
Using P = 0.2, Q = 0.42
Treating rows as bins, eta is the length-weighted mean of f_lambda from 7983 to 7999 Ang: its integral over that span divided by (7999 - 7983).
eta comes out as 7.78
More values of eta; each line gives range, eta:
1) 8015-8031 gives 7.72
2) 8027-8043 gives 7.72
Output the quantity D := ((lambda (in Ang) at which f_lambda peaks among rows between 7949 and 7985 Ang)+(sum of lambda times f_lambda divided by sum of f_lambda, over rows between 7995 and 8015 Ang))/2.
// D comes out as 7980.5 Ang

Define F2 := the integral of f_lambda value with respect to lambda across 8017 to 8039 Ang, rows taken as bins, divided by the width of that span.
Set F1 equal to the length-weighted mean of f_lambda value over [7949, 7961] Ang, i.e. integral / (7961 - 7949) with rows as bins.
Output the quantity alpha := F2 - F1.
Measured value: -0.05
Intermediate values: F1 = 7.78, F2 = 7.73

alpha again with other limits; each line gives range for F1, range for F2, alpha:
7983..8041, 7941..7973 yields -0.17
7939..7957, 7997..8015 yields 0.19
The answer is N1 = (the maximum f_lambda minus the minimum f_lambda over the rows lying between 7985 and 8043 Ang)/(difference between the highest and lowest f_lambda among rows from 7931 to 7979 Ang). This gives 1.13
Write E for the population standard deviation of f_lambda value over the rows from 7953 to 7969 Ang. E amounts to 0.23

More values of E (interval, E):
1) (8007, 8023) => 0.10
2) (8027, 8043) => 0.18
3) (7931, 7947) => 0.19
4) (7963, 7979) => 0.19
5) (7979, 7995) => 0.12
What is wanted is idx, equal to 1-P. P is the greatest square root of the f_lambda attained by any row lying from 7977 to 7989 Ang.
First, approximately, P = 2.821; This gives -1.82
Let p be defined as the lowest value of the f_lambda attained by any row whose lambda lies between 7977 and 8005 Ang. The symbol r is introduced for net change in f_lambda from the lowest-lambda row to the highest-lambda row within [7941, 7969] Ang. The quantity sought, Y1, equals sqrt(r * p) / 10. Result 0.157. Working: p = 7.06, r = 0.35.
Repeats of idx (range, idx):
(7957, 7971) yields -1.78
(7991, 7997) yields -1.81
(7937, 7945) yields -1.77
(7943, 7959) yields -1.82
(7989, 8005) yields -1.81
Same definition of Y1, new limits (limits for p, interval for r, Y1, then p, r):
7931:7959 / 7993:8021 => 0.136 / 7.1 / 0.26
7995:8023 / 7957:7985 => 0.065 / 7.06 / 0.06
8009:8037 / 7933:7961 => 0.183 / 7.47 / 0.45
